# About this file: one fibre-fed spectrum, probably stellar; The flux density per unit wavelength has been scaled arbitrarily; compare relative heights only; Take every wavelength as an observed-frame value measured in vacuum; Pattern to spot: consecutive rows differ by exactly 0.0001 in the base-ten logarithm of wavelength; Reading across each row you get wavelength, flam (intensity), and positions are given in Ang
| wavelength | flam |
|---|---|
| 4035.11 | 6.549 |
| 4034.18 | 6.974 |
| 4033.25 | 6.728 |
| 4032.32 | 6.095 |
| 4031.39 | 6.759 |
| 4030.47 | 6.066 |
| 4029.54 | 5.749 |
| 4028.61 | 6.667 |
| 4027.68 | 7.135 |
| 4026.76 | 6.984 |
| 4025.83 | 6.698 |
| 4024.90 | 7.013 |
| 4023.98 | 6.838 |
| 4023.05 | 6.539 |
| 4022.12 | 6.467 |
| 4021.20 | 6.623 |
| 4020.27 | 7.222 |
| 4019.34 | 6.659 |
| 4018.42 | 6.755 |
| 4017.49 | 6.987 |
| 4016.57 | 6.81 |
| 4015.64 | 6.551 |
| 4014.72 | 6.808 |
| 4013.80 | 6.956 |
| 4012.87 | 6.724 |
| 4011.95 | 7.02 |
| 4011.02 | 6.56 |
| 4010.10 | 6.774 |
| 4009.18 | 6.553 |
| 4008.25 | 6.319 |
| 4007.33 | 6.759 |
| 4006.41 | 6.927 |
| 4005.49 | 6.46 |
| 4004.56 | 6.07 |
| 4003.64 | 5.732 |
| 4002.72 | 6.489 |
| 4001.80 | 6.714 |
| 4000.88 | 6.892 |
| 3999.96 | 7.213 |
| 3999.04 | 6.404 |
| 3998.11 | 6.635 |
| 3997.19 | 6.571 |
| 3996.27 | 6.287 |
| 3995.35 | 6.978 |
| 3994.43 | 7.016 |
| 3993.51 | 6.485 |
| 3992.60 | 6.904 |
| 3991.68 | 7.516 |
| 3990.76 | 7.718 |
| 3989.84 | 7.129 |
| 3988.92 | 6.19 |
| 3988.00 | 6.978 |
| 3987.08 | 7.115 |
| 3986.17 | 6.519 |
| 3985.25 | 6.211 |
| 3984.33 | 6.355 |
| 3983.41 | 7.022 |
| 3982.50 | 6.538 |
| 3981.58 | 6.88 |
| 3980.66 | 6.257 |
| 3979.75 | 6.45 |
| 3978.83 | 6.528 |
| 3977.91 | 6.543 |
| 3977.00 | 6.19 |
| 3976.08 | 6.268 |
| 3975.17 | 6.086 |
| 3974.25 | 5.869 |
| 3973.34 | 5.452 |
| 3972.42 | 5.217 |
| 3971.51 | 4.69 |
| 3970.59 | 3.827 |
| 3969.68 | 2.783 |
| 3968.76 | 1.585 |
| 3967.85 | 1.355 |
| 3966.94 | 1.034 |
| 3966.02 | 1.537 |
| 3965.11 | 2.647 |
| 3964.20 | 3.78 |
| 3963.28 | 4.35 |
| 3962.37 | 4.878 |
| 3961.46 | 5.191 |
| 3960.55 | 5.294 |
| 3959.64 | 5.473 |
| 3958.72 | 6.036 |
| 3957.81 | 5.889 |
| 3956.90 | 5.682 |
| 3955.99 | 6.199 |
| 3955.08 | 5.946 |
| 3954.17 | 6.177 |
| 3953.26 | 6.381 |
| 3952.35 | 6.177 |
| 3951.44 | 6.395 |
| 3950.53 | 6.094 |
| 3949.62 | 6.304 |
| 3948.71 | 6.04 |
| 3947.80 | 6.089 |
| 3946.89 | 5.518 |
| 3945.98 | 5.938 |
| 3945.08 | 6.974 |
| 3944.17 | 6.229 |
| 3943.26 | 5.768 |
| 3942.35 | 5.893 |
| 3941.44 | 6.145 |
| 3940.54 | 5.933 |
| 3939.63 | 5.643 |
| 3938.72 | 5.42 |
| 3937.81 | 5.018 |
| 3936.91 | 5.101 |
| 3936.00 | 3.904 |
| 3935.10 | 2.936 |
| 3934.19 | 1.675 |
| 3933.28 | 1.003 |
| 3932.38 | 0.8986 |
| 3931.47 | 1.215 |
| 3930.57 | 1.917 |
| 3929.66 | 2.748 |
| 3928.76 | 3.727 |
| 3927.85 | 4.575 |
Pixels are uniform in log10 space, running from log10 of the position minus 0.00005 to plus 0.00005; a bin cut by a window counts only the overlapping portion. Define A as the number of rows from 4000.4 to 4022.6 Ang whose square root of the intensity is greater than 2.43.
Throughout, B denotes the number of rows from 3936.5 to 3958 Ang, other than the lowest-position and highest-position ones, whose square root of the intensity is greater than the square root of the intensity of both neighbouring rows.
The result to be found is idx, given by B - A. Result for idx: -16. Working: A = 23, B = 7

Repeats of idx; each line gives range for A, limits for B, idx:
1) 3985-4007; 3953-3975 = -21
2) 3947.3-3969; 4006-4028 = -5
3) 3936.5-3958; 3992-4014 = -9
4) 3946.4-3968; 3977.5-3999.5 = -5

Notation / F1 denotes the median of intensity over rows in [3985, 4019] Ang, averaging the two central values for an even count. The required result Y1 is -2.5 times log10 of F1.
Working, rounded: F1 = 6.8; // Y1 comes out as -2.07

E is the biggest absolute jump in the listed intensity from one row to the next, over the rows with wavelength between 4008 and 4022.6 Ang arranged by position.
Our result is 0.60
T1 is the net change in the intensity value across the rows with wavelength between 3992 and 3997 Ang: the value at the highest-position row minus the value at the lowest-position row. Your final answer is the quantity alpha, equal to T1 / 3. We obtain -0.2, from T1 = -0.62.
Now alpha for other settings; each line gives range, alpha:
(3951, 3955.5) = -0.1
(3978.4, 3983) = 0.0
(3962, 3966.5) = -1.1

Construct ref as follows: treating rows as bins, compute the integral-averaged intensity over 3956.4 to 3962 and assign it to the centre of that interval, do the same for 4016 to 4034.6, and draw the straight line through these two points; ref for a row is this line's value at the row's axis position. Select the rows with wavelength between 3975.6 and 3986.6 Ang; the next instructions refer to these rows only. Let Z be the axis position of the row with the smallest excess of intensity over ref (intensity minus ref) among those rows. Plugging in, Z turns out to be 3985.25 Ang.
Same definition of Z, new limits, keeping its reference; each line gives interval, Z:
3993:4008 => 4003.64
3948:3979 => 3966.94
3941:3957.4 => 3956.90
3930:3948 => 3932.38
